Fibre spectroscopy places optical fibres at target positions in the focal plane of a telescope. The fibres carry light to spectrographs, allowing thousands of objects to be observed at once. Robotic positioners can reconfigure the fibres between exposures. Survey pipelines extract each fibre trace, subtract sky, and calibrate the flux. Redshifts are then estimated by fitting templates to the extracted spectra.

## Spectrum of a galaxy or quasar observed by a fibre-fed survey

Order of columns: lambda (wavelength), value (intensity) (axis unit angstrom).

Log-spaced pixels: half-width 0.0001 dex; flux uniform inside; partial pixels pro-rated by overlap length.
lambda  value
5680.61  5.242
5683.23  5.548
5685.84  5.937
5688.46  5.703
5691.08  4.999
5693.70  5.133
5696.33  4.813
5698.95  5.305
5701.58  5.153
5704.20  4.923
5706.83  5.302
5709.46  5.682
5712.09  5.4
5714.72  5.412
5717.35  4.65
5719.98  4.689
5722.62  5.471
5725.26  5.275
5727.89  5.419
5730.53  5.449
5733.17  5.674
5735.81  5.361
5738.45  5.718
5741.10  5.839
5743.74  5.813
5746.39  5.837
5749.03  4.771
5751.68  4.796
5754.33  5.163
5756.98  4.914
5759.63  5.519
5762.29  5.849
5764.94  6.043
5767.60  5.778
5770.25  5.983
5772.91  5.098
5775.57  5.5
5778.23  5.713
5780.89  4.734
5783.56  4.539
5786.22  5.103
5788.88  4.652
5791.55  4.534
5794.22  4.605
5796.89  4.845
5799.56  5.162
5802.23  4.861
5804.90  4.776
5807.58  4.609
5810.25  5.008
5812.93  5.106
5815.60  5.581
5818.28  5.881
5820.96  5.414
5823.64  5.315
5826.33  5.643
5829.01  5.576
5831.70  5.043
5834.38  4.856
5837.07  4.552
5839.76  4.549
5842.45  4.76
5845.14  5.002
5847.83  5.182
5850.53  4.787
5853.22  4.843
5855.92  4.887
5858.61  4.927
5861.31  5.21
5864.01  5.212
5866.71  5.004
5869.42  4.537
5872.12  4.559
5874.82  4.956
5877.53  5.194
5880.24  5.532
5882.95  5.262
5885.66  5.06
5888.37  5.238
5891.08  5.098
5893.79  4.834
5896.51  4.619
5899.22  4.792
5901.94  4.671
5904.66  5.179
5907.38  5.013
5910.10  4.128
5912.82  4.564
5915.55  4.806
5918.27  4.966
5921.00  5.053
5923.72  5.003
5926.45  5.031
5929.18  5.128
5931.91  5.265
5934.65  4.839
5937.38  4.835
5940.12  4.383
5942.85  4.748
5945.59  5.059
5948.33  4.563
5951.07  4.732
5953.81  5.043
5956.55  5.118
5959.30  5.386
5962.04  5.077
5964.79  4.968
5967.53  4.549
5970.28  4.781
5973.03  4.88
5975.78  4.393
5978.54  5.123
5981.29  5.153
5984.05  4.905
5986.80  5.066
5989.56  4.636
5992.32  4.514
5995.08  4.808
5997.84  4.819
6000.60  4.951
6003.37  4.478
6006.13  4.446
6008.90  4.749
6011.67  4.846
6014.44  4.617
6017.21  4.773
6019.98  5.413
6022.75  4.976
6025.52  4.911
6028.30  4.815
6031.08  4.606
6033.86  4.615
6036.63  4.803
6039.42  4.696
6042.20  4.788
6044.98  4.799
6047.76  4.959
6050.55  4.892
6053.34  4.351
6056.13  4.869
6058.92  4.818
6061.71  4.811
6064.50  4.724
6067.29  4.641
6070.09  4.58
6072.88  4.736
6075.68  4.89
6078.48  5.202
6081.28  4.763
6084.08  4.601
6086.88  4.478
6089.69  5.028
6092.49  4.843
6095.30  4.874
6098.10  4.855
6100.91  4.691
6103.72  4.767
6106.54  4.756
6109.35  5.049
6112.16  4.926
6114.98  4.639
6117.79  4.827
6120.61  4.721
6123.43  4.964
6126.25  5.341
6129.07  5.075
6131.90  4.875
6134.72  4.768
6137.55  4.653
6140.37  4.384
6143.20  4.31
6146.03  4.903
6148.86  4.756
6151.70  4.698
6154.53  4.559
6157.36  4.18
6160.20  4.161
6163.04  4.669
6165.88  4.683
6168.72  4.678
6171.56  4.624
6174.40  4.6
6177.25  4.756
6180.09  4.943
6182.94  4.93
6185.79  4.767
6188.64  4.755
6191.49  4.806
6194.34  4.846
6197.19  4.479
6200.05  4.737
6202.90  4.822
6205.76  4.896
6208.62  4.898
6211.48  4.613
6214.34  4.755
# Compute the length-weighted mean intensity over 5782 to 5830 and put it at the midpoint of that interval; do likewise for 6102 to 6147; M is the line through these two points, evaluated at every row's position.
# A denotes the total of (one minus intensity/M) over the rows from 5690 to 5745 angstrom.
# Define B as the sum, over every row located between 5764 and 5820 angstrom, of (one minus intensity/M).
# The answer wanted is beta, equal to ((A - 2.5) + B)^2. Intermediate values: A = -0.72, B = -0.30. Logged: 12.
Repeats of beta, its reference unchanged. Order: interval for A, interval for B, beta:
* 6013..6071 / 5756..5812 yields 5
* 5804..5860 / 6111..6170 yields 5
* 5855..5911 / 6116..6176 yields 3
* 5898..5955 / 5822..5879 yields 3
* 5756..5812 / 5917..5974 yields 7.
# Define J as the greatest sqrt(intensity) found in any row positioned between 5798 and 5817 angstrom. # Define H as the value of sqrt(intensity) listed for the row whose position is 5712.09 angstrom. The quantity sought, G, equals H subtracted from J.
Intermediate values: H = 2.32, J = 2.36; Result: 0.039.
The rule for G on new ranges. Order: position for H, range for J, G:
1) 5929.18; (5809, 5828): 0.161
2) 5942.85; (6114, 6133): 0.132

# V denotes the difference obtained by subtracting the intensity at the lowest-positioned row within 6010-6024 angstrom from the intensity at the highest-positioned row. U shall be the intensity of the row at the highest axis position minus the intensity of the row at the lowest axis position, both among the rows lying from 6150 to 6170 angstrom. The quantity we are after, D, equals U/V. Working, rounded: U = -0.02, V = 0.1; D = -0.2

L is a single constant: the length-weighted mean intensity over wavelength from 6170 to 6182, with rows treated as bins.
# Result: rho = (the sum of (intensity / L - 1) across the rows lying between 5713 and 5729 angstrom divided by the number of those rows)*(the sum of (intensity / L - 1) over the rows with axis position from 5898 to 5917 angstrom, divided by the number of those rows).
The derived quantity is 0.0000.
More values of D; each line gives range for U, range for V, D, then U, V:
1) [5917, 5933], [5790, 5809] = 4.0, 0.30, 0.1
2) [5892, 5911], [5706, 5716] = -6.4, -0.71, 0.1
